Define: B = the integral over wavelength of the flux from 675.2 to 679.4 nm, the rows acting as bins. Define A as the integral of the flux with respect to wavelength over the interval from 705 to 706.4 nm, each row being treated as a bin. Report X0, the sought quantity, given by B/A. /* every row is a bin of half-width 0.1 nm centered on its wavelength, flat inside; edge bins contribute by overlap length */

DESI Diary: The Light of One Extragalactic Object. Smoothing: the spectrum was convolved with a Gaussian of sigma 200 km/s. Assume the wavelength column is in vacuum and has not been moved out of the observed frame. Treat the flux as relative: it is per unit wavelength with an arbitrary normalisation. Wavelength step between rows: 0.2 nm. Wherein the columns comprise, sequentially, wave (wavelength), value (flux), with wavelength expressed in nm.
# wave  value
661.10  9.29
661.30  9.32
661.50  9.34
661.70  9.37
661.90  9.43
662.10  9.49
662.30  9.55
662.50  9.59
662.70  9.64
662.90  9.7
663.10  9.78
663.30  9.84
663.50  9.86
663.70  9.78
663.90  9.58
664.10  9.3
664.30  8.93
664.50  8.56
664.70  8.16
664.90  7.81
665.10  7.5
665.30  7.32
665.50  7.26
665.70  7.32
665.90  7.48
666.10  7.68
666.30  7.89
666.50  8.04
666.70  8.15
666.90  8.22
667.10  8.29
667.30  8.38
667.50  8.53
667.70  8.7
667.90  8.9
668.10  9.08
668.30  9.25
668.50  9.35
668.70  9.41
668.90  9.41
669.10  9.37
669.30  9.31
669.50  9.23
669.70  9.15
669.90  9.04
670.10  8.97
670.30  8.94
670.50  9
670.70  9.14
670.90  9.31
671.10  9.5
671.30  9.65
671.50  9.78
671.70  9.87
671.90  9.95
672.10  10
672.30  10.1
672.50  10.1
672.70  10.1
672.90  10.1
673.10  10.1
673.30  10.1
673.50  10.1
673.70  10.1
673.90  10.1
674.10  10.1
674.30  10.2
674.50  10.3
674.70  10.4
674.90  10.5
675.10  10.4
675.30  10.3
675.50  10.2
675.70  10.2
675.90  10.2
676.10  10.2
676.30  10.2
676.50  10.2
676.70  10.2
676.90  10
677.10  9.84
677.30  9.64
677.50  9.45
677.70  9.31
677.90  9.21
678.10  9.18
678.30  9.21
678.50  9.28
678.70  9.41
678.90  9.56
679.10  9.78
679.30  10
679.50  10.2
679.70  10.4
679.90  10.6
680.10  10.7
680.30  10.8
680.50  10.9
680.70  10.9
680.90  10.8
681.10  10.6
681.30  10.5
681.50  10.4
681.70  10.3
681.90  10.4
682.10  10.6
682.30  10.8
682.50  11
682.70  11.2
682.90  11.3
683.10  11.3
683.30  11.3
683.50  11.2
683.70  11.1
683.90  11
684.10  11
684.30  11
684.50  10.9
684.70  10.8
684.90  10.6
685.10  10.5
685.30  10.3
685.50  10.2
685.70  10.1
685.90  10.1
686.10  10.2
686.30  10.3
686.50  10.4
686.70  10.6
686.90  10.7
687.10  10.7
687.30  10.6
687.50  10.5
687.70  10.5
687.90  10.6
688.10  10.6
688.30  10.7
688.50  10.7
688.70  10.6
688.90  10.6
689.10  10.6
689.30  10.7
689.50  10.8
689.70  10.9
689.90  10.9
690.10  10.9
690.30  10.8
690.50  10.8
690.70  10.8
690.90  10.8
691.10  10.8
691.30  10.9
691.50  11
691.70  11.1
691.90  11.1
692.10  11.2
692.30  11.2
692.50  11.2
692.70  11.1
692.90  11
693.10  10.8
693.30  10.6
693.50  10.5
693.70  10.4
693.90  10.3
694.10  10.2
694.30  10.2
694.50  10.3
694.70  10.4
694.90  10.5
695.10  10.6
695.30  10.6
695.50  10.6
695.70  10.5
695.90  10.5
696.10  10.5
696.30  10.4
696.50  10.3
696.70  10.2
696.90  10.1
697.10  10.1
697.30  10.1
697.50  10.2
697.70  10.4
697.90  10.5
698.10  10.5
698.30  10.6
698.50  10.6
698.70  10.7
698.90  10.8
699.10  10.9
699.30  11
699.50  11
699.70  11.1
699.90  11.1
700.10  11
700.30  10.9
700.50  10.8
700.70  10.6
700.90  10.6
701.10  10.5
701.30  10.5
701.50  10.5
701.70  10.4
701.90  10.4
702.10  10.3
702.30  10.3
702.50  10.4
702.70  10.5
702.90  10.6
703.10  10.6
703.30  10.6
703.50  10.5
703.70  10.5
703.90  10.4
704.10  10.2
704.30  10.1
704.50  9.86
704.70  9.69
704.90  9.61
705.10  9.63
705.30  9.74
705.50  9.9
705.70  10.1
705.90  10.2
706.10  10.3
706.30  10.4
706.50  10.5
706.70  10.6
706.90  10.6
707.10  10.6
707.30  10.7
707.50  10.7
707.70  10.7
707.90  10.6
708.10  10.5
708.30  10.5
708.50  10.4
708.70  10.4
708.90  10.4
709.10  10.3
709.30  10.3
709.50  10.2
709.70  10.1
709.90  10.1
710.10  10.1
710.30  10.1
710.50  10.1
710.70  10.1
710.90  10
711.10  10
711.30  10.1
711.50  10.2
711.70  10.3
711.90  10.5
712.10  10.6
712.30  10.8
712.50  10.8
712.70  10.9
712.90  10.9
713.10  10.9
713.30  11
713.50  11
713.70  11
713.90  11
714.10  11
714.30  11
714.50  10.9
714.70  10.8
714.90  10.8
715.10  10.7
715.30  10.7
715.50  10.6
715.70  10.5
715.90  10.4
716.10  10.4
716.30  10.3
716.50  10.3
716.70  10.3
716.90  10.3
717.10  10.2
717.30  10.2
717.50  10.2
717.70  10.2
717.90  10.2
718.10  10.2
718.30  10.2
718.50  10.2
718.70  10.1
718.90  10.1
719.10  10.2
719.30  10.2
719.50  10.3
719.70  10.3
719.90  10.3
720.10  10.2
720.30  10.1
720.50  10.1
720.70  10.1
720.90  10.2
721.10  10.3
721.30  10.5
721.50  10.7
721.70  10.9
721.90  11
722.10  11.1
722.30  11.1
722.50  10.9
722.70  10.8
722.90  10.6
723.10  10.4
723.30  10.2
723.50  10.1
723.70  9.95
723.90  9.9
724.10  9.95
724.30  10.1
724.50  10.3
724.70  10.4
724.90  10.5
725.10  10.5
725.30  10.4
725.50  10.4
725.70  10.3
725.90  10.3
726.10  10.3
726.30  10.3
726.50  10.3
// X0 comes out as 2.9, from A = 14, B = 41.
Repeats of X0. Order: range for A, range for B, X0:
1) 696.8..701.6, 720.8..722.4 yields 0.3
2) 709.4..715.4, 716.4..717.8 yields 0.2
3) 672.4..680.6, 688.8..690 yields 0.2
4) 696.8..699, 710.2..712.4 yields 1.0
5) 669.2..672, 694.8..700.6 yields 2.3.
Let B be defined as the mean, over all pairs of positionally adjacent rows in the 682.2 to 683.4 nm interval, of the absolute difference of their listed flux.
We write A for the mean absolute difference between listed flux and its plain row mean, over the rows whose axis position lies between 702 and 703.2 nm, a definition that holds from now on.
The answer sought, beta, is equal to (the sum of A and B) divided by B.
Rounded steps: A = 0.117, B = 0.100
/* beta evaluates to 2.2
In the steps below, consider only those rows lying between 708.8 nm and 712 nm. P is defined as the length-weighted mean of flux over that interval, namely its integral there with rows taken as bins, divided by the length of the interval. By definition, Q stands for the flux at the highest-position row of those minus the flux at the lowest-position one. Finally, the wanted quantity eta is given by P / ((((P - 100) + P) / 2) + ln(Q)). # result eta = -0.242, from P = 10.18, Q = 0.10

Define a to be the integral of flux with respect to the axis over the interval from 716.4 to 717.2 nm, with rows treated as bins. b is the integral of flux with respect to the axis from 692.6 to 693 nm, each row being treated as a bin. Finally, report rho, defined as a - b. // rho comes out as 4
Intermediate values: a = 8.2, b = 4.4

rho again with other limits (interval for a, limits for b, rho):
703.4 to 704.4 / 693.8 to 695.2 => -4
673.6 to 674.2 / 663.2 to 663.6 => 2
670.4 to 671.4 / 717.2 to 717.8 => 3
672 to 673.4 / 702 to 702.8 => 6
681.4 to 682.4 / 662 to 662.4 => 7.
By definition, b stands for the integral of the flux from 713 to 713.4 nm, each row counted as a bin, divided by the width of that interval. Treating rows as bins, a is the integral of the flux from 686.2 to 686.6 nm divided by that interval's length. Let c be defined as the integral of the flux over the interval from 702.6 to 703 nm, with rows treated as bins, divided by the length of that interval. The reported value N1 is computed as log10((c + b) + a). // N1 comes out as 1.503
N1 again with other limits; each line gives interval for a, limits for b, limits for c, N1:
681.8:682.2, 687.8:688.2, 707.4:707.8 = 1.502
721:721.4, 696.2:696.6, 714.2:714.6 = 1.501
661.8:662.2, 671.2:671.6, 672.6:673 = 1.466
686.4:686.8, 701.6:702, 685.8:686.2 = 1.492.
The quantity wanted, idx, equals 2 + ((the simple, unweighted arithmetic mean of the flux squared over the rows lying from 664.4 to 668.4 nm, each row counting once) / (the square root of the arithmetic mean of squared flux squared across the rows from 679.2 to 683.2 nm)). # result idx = 2.58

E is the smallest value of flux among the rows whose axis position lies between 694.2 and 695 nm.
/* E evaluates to 10.2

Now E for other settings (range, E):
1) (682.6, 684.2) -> 11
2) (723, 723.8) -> 9.95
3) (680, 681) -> 10.7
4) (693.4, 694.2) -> 10.2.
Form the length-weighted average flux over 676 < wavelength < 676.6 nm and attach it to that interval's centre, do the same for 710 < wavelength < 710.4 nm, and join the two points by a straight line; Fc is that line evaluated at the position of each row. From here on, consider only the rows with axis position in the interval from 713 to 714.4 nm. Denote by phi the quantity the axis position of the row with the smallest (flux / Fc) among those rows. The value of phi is 713.10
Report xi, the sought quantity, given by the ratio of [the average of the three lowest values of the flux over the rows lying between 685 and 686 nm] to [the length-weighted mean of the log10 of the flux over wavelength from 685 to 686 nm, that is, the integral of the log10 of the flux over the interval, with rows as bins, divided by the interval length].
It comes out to 10.0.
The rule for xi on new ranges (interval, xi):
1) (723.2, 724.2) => 9.9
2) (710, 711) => 10.0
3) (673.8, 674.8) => 10.0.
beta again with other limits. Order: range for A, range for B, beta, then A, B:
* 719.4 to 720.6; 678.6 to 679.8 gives 1.4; 0.083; 0.198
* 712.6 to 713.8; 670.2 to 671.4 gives 1.4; 0.050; 0.142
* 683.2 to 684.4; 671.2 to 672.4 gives 2.1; 0.100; 0.090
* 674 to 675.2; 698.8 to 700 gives 2.9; 0.117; 0.060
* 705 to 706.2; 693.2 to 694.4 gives 3.8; 0.222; 0.080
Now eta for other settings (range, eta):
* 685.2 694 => 0.000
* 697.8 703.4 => -0.256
